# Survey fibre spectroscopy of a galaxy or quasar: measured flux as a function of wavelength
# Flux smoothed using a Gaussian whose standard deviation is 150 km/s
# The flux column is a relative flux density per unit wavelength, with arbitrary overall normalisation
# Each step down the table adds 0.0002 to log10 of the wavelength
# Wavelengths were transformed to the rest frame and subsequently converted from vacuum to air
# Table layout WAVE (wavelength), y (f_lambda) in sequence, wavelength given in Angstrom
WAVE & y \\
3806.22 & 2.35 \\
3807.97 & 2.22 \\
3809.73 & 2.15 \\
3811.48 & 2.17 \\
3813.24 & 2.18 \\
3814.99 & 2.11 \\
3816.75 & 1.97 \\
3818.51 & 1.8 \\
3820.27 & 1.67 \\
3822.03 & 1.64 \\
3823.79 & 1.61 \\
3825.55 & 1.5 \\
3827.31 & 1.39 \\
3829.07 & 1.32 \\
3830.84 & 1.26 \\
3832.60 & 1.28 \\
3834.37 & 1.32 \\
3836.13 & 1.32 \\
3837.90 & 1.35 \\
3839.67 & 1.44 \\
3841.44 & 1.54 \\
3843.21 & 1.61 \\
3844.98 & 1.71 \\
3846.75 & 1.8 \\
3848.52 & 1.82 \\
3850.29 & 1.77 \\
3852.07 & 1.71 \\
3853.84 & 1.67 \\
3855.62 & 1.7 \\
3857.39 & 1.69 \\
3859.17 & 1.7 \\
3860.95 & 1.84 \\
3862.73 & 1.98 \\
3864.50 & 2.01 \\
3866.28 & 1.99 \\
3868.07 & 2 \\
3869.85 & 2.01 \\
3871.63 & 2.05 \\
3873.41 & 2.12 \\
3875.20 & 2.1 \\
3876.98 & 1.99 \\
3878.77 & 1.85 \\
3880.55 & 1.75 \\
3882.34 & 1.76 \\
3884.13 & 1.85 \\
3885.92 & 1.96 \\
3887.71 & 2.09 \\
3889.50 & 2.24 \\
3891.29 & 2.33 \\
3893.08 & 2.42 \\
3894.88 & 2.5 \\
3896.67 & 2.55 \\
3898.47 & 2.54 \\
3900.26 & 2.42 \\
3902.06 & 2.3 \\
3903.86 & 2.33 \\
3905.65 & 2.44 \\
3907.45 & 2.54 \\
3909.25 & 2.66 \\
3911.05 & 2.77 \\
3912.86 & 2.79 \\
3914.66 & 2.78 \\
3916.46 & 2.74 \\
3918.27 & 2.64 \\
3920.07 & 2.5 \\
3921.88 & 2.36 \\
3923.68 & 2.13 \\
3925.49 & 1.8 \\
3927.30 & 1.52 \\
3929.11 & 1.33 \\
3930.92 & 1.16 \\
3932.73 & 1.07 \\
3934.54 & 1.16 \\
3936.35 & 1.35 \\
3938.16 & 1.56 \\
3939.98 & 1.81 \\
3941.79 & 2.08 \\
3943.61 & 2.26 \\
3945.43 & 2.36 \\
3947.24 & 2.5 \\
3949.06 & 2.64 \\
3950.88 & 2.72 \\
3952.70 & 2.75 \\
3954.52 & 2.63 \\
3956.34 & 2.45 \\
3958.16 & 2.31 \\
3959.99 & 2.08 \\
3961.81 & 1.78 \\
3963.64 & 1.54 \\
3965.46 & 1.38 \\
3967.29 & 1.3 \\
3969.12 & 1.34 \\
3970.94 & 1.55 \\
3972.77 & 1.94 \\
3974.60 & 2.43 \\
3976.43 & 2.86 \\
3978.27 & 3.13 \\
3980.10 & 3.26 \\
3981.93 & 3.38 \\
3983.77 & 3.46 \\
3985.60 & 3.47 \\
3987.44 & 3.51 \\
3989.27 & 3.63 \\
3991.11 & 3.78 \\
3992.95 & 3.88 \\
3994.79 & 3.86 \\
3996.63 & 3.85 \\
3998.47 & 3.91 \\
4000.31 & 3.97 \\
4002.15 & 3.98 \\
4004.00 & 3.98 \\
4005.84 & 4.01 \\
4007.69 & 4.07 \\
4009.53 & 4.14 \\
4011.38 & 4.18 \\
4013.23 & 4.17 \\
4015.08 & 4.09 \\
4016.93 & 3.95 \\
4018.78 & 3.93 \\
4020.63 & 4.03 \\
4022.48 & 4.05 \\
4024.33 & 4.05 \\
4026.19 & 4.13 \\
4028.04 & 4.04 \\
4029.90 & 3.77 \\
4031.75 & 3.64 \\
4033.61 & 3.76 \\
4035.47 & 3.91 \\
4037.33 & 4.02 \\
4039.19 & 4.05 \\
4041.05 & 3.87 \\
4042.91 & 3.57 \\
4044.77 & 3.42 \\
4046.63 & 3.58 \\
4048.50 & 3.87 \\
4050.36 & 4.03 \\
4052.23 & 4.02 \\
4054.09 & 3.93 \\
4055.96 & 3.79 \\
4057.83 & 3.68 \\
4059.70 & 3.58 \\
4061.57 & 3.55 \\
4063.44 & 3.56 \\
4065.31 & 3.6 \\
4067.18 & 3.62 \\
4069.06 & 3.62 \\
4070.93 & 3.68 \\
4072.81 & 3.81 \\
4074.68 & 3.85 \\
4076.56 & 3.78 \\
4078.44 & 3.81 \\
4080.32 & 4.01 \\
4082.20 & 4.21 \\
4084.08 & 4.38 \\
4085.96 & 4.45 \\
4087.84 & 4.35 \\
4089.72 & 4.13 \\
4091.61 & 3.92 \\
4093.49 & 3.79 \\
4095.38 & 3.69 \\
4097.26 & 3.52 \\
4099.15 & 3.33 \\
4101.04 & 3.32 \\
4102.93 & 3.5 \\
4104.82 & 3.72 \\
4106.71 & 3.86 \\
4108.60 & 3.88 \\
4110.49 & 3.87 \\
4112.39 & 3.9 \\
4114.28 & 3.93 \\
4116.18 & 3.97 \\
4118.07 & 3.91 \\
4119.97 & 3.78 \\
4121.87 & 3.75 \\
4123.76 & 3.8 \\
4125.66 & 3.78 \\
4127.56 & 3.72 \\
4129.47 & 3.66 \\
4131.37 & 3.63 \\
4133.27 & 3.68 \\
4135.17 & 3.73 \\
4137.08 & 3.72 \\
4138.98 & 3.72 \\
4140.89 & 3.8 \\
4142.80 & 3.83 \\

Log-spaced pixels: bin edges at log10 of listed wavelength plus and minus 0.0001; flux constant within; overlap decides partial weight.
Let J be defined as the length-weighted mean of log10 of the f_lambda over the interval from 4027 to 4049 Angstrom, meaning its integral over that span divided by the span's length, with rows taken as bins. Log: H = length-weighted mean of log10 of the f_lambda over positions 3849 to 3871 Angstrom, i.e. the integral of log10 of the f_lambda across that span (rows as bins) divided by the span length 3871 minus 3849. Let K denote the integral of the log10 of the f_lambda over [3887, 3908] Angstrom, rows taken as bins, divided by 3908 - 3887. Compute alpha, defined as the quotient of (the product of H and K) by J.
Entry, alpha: 0.17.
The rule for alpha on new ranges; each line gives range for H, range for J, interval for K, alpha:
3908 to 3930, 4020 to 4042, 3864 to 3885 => 0.17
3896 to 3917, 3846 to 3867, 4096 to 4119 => 0.91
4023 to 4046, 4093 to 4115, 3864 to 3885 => 0.30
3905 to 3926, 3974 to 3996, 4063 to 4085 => 0.44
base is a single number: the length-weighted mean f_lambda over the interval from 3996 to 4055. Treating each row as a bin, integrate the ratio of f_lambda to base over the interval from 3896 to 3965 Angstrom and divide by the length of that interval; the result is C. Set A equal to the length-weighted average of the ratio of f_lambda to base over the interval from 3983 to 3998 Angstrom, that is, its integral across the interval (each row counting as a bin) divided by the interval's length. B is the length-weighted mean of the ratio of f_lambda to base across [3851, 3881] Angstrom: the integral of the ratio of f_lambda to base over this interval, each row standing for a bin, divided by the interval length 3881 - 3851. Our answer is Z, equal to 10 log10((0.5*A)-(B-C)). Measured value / -3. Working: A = 0.94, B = 0.48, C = 0.56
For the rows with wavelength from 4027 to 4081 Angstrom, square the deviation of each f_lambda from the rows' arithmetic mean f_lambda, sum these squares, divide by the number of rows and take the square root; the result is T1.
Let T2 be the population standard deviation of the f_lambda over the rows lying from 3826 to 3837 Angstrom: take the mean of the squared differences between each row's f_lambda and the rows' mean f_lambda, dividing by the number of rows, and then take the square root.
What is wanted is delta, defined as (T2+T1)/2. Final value 0.11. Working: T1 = 0.18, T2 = 0.04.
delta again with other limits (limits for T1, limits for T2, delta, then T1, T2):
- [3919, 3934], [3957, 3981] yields 0.59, 0.51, 0.66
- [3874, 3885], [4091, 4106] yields 0.16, 0.12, 0.20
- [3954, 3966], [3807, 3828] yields 0.36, 0.44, 0.29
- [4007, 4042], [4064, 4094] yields 0.21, 0.14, 0.28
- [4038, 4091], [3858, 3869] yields 0.19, 0.27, 0.11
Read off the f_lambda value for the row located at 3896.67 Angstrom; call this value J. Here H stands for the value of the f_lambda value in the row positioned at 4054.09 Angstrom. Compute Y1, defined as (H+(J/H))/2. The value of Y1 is 2.29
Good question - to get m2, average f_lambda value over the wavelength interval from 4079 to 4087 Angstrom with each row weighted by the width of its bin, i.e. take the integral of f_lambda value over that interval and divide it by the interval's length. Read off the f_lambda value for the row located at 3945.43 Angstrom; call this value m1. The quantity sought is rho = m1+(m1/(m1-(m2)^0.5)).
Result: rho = 10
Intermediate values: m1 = 2.36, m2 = 4.2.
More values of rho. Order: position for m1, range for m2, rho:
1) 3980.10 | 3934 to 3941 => 5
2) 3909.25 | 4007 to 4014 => 7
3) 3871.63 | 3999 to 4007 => 40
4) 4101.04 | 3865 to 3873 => 5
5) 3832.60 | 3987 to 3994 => -1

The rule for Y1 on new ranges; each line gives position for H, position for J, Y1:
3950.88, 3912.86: 1.87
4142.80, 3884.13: 2.16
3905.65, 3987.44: 1.94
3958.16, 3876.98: 1.59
